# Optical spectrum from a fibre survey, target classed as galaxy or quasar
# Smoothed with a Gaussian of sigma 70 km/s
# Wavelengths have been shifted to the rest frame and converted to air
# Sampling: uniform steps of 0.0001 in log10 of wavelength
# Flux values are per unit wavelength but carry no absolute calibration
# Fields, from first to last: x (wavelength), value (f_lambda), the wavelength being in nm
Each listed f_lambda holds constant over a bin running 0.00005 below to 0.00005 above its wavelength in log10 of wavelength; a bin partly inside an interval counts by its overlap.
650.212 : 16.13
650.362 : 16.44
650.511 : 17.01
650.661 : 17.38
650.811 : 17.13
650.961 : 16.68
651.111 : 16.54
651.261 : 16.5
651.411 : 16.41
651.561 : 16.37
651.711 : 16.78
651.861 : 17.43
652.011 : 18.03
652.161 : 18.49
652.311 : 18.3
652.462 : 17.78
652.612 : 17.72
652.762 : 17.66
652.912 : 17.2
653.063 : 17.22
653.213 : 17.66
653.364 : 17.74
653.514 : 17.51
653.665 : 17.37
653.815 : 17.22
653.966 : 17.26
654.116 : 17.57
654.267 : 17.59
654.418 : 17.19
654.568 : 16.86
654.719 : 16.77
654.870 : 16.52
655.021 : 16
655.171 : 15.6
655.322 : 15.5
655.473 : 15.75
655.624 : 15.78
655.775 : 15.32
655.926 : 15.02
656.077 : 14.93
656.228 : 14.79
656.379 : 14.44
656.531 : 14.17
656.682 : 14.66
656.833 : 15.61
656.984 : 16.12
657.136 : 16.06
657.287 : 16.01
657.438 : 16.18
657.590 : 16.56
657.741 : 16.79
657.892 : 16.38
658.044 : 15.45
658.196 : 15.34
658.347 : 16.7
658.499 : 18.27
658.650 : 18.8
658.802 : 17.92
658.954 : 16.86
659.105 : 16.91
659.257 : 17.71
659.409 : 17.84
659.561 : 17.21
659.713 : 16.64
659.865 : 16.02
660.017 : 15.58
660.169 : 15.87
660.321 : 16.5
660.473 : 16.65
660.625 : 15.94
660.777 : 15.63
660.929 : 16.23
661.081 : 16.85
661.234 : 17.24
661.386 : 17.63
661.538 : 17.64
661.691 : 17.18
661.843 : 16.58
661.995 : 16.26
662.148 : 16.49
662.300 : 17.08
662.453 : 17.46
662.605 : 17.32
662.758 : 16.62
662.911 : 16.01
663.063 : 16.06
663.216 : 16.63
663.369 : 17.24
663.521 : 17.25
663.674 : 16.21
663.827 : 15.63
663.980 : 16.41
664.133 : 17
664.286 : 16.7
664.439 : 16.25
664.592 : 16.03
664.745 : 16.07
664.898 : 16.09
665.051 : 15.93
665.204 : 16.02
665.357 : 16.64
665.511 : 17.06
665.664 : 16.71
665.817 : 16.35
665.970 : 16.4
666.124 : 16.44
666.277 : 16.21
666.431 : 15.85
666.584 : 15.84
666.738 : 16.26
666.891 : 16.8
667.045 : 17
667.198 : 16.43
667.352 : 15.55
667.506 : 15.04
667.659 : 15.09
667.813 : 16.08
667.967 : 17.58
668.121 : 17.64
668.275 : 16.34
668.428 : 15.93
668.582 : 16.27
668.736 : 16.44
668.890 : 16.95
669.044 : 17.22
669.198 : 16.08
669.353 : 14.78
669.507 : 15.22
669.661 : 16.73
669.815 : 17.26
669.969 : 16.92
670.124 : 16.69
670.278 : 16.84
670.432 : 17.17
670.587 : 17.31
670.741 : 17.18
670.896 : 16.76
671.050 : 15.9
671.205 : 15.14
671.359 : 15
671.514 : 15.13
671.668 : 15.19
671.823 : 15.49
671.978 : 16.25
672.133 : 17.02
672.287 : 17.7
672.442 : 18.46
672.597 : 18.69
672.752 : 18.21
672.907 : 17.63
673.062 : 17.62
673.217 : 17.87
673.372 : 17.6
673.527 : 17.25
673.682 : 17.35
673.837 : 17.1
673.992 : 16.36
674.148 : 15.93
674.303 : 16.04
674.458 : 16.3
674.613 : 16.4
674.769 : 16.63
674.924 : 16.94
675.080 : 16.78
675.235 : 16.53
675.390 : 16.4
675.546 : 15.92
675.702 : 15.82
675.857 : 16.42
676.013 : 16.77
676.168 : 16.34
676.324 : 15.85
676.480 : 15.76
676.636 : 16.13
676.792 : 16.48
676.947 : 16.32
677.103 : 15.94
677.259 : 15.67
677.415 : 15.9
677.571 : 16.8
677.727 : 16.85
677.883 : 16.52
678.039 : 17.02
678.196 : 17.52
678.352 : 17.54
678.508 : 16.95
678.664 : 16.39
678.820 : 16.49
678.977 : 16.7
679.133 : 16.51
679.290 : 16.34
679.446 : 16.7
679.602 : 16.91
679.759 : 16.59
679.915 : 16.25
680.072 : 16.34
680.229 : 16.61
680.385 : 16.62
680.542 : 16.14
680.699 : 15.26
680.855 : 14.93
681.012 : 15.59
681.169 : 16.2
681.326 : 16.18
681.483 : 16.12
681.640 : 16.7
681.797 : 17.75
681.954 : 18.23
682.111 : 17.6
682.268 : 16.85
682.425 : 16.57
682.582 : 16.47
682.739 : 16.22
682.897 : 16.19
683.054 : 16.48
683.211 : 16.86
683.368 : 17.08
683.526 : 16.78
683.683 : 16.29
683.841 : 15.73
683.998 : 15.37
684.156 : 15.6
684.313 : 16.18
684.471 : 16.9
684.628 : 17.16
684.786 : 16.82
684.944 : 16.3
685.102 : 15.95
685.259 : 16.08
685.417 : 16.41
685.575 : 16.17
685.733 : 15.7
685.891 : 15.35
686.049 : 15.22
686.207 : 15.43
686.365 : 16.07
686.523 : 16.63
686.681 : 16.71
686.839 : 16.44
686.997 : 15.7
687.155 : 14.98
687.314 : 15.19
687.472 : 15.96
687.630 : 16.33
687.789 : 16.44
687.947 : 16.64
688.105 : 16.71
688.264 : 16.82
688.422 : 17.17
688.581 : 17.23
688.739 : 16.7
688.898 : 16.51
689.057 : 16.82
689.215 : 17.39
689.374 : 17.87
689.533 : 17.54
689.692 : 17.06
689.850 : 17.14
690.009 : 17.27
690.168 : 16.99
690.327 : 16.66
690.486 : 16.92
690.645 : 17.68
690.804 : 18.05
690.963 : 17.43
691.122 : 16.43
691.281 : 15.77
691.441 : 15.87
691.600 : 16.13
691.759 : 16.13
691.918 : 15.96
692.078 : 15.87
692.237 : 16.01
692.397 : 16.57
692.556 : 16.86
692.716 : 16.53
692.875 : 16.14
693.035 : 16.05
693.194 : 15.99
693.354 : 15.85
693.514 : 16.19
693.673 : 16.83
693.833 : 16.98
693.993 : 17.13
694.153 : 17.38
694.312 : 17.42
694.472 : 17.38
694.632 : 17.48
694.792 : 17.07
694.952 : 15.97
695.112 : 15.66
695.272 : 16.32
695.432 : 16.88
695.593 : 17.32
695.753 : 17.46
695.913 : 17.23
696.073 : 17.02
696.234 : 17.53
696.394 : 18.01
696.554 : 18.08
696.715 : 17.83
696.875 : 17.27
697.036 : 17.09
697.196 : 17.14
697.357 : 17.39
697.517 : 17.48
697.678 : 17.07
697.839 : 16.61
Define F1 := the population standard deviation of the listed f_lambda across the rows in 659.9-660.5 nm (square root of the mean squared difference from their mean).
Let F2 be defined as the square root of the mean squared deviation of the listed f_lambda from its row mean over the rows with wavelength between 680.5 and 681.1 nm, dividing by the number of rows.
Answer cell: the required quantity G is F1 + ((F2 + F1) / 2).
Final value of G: 0.88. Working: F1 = 0.44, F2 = 0.4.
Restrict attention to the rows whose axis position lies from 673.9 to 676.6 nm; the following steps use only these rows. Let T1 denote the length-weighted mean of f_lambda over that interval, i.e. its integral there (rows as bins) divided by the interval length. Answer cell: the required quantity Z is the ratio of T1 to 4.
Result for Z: 4.08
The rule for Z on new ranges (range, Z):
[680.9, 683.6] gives 4.17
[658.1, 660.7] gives 4.21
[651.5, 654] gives 4.38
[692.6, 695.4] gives 4.16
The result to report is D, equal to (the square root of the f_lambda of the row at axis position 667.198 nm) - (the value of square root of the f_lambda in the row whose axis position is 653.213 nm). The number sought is -0.15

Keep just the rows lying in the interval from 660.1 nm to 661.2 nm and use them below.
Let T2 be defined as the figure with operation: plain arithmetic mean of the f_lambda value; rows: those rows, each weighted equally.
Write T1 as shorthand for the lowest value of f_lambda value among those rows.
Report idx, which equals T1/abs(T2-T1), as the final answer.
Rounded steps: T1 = 15.63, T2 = 16.2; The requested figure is 26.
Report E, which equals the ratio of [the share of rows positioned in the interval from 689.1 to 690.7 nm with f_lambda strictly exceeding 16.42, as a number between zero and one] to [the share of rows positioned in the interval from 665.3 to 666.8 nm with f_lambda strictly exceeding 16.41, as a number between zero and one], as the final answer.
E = 2.50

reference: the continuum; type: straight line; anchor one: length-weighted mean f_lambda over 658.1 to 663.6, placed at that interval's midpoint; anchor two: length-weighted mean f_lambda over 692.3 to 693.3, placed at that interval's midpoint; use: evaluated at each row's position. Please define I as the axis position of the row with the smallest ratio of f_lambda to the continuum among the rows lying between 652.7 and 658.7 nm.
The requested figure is 656.531 nm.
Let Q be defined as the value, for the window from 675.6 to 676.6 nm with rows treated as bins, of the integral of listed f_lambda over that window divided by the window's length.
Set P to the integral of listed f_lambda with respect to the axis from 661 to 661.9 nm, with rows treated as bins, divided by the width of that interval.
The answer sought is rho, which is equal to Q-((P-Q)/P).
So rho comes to 16.1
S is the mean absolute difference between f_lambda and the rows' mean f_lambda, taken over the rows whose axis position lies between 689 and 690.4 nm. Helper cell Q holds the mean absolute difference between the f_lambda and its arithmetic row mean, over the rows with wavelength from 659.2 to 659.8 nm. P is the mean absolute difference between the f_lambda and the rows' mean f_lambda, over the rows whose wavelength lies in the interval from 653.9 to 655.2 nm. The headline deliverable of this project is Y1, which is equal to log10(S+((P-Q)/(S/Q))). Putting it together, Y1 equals -0.35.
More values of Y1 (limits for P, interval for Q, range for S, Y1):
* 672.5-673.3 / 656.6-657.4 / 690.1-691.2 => -0.41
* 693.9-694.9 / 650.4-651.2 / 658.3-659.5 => -0.26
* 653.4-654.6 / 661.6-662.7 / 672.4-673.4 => -0.81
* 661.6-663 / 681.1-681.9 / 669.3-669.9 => -0.02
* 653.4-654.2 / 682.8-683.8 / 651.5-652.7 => -0.32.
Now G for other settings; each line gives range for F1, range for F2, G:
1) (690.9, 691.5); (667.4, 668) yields 1.50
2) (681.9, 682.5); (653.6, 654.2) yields 1.04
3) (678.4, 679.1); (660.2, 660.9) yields 0.53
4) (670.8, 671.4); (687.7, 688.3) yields 1.12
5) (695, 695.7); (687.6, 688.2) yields 1.01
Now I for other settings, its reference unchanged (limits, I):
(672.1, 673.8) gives 672.133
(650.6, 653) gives 651.561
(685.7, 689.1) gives 687.155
